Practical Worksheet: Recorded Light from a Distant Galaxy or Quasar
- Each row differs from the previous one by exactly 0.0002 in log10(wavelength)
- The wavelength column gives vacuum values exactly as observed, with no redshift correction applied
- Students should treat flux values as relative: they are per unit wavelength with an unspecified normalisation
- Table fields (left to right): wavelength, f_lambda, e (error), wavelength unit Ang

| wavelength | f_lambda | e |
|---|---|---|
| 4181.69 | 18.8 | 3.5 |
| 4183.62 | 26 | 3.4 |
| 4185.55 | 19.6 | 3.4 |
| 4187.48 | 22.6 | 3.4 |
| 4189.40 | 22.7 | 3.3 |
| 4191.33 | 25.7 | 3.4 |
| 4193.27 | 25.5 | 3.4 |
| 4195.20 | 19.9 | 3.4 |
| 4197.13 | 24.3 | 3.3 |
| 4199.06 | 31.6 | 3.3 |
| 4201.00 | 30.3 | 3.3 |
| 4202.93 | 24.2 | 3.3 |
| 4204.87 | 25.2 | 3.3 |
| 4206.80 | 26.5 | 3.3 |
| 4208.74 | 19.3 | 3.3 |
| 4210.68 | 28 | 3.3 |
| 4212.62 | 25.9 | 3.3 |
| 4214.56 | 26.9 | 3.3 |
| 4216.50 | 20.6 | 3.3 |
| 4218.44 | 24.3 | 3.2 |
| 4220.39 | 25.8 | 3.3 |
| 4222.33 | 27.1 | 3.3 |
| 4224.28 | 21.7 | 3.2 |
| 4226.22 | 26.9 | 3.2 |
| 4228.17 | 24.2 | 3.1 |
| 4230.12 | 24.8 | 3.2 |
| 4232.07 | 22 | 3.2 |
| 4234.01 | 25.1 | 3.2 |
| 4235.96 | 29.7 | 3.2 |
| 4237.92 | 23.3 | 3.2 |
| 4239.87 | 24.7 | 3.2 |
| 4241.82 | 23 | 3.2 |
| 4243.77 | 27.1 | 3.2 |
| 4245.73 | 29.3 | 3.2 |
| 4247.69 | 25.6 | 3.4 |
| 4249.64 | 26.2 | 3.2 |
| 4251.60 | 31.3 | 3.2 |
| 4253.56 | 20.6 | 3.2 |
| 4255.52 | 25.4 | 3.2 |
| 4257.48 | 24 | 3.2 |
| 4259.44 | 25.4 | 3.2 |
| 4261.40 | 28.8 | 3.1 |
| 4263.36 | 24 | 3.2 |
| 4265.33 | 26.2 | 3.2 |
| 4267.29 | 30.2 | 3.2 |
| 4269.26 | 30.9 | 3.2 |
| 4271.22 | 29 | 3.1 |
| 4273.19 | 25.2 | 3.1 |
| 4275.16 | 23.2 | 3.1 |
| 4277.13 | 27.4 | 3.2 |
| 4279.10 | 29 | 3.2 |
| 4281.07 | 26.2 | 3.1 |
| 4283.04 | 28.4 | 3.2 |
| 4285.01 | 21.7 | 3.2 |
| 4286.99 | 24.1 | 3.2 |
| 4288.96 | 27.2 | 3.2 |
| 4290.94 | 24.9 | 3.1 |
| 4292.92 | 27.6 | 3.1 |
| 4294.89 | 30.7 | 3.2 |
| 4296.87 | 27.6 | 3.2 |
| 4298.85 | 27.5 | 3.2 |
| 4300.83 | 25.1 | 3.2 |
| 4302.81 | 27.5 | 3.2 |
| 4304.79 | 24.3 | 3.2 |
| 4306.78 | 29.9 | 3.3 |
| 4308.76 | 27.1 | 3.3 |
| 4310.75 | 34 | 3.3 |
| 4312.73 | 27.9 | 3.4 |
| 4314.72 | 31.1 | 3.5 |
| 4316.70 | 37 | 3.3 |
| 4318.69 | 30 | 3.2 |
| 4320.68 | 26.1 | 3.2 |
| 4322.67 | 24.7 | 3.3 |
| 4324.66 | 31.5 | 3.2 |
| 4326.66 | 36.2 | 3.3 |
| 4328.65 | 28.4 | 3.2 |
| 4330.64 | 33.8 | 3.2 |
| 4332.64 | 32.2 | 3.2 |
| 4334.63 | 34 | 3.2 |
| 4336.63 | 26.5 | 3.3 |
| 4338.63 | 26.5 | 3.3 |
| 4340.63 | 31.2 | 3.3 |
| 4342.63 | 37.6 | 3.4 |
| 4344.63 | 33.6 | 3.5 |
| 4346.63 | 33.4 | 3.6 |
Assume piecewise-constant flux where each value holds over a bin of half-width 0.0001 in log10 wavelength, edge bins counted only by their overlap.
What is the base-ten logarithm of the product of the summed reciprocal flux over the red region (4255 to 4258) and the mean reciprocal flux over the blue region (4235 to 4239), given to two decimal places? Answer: -2.51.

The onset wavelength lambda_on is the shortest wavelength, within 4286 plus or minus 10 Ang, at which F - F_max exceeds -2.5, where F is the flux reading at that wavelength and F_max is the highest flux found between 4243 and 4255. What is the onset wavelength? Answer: 4279.10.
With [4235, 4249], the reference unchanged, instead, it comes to 4235.96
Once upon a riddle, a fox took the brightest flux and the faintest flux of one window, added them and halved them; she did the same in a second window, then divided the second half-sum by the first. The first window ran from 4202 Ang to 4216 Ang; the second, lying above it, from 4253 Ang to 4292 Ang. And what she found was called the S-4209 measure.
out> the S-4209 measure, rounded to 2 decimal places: 1.09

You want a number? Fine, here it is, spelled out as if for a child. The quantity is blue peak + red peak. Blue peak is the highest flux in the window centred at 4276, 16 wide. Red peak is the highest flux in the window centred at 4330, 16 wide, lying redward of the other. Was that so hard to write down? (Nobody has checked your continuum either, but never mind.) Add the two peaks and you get 67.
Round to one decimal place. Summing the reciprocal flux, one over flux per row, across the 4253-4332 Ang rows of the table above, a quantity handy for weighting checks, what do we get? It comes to 1.5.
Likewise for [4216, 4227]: 0.2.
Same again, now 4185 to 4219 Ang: 0.7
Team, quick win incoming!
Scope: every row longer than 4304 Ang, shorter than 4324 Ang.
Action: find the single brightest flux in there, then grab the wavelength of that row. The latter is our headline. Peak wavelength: 4316.70 Ang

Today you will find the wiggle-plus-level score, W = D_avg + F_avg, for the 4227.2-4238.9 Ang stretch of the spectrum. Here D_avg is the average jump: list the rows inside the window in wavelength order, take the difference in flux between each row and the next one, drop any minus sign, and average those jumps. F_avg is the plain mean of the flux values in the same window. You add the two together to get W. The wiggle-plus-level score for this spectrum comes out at 28.3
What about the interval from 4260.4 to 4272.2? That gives 30.9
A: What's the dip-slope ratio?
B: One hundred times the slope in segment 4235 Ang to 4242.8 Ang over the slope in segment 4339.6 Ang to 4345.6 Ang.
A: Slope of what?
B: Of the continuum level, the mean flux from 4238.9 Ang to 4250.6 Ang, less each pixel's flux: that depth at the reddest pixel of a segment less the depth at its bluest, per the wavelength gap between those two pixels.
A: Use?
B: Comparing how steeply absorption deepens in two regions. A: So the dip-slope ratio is -191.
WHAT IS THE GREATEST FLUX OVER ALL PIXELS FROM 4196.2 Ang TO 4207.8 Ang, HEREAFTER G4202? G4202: 31.6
